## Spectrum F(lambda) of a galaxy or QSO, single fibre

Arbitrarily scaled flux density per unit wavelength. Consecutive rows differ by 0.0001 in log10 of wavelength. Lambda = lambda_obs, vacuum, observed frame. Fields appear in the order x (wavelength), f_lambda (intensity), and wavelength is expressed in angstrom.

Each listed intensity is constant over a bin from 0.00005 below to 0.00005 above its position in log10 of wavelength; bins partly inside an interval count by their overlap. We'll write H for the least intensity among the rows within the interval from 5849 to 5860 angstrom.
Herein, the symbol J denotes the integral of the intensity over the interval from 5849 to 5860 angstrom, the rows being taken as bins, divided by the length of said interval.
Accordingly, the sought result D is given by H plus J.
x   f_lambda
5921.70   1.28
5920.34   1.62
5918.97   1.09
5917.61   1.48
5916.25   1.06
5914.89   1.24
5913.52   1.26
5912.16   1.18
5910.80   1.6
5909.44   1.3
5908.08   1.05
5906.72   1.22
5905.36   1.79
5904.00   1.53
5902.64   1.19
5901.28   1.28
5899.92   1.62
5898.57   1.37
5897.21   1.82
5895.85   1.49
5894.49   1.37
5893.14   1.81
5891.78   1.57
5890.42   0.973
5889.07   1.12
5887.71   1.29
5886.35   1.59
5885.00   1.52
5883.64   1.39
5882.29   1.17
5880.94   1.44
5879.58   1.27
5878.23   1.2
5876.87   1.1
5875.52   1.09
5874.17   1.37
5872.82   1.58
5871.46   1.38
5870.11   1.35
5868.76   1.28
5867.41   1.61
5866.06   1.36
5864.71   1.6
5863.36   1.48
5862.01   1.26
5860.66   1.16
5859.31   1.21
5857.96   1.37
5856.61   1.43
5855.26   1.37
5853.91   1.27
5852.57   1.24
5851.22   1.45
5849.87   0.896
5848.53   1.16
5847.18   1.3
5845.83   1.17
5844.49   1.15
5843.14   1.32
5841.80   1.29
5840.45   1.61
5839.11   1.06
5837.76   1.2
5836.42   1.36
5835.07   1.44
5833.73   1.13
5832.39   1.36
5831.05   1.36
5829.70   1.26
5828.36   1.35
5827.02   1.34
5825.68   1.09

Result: 2.17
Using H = 0.896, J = 1.28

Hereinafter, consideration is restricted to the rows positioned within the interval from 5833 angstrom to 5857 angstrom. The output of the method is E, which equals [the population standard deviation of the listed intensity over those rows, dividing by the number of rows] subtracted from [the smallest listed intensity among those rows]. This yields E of 0.73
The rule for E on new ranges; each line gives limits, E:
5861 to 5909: 0.76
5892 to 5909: 0.80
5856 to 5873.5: 1.02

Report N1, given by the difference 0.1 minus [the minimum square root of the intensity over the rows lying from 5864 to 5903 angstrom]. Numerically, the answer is -0.89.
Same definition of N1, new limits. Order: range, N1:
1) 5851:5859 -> -1.01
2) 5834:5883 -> -0.85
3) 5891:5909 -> -0.92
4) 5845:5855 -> -0.85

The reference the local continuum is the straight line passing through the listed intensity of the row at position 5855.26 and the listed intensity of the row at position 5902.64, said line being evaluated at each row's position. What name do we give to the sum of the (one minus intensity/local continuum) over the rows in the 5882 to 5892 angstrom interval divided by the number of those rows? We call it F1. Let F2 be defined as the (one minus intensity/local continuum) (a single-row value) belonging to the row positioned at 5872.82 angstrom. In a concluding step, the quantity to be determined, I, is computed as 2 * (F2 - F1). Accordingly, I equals -0.3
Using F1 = -0.06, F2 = -0.21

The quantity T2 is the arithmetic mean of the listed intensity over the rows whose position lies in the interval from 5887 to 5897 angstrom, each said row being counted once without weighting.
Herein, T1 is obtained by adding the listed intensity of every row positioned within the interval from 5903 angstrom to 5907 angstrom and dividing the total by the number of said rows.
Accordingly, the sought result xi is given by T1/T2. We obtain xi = 1.10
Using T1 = 1.513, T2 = 1.37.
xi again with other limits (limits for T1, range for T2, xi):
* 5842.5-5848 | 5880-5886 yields 0.89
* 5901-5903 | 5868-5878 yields 0.94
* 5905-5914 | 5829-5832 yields 1.03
